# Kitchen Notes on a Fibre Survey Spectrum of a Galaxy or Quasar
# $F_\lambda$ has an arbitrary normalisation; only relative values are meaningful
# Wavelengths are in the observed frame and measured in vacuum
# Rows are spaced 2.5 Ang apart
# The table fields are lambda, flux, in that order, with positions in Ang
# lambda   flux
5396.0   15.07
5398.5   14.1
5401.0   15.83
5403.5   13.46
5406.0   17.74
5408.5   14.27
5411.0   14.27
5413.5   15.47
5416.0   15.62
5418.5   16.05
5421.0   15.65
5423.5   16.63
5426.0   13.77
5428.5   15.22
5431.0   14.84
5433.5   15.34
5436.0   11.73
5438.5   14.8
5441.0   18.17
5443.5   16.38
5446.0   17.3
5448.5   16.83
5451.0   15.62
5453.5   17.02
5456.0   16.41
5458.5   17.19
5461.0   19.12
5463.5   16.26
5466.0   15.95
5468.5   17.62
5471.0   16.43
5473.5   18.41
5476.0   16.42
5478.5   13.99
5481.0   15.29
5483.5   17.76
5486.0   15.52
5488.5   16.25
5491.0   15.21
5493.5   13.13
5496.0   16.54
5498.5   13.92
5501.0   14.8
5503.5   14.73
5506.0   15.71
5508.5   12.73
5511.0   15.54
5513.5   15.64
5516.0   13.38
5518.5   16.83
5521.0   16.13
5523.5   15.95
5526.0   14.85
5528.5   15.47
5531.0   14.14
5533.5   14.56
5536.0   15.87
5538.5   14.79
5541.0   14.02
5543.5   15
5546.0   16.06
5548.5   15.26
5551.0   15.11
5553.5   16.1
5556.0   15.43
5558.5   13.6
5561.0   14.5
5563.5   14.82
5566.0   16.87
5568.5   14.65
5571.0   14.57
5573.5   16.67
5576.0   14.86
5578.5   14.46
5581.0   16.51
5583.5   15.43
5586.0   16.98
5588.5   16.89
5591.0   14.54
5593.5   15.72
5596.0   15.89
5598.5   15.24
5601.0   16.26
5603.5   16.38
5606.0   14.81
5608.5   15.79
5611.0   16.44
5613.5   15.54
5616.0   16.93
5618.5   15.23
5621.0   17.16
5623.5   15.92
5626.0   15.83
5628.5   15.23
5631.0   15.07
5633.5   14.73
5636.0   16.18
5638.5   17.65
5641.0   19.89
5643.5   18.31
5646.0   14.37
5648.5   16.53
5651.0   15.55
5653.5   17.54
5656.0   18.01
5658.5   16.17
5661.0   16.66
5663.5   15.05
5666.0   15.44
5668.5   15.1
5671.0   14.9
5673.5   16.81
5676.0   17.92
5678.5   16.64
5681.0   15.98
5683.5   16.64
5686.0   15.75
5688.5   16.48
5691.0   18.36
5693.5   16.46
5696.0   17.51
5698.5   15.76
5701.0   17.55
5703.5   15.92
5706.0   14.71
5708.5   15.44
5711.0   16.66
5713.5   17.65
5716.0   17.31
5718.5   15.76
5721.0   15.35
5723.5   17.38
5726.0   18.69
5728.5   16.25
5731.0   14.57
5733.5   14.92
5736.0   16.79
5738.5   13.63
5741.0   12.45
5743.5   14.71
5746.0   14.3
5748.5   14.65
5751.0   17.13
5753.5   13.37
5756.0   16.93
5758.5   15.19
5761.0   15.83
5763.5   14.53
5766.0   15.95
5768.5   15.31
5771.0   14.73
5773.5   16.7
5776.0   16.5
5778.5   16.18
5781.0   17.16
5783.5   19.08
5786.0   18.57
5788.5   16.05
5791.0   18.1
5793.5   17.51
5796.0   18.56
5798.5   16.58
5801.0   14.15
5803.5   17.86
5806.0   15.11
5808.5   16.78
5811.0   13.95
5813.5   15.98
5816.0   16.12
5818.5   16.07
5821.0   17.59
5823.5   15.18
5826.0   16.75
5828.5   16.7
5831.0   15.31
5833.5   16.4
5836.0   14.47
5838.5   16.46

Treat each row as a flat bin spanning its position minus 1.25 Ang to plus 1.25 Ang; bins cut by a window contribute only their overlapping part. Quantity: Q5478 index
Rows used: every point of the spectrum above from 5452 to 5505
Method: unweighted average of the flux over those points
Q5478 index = 16.1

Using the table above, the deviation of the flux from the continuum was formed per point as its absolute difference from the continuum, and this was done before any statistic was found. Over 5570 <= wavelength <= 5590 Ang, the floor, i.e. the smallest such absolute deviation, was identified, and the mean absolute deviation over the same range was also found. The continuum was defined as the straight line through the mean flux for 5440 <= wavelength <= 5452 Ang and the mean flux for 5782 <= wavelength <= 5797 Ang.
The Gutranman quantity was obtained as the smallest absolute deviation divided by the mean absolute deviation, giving 0.22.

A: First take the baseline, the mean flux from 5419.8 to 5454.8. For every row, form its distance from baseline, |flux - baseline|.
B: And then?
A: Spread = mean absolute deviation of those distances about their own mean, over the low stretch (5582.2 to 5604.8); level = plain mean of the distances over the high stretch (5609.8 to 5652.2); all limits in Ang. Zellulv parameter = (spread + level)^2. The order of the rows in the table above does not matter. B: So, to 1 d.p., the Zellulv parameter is 2.1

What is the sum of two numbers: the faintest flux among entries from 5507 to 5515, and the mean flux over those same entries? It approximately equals 27.4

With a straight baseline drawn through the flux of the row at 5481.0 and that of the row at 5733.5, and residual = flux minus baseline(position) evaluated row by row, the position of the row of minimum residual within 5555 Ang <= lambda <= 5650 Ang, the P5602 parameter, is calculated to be 5558.5 Ang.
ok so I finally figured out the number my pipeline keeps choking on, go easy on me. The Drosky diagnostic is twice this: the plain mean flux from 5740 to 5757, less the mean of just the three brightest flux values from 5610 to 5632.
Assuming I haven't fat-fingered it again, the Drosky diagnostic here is -4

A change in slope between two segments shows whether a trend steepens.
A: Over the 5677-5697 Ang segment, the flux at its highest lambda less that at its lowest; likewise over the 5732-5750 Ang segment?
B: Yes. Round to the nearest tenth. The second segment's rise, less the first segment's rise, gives -1.1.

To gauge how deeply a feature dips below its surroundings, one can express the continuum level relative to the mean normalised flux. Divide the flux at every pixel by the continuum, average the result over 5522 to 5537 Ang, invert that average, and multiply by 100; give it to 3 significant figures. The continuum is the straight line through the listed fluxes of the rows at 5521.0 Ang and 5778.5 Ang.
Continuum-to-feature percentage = 107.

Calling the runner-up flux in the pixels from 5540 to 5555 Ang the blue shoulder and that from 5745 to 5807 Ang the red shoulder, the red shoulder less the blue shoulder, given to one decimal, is 2.5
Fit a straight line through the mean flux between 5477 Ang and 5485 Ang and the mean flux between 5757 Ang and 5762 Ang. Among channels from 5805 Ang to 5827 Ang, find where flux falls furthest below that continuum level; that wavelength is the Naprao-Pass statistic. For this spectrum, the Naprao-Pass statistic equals 5811.0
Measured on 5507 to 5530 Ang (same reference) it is 5508.5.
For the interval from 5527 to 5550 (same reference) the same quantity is 5541.0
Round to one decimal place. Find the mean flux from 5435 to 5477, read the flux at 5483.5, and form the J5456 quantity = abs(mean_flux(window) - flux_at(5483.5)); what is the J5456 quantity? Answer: 1.2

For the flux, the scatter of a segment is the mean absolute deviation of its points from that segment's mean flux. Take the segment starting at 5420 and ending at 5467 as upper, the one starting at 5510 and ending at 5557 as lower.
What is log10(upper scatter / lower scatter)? 0.25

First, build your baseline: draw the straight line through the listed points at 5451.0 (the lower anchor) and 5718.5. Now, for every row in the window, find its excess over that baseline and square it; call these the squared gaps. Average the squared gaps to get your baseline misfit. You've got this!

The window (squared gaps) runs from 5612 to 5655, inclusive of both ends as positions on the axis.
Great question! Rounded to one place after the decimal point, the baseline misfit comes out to 2.3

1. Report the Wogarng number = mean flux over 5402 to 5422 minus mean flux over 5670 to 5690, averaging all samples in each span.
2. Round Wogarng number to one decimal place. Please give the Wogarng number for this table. -1.1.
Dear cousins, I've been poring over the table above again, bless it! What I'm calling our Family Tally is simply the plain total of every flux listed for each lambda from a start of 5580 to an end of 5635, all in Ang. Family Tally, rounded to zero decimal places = 349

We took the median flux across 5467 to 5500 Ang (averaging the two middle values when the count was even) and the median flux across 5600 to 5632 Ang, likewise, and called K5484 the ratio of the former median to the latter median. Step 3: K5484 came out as 1.03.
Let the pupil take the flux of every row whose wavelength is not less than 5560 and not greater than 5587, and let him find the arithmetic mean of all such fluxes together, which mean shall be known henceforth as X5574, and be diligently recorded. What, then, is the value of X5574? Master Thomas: 15.5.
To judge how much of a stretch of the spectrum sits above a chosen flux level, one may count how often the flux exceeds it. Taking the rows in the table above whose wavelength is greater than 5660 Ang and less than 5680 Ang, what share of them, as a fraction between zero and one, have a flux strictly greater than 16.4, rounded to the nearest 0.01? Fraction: 0.50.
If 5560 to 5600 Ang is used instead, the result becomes 0.31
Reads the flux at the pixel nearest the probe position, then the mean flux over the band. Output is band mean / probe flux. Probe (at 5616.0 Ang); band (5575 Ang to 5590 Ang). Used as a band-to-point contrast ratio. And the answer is 0.94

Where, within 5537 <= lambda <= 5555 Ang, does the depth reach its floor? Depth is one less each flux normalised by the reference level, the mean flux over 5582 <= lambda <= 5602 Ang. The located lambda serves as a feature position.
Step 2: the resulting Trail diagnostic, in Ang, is 5553.5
